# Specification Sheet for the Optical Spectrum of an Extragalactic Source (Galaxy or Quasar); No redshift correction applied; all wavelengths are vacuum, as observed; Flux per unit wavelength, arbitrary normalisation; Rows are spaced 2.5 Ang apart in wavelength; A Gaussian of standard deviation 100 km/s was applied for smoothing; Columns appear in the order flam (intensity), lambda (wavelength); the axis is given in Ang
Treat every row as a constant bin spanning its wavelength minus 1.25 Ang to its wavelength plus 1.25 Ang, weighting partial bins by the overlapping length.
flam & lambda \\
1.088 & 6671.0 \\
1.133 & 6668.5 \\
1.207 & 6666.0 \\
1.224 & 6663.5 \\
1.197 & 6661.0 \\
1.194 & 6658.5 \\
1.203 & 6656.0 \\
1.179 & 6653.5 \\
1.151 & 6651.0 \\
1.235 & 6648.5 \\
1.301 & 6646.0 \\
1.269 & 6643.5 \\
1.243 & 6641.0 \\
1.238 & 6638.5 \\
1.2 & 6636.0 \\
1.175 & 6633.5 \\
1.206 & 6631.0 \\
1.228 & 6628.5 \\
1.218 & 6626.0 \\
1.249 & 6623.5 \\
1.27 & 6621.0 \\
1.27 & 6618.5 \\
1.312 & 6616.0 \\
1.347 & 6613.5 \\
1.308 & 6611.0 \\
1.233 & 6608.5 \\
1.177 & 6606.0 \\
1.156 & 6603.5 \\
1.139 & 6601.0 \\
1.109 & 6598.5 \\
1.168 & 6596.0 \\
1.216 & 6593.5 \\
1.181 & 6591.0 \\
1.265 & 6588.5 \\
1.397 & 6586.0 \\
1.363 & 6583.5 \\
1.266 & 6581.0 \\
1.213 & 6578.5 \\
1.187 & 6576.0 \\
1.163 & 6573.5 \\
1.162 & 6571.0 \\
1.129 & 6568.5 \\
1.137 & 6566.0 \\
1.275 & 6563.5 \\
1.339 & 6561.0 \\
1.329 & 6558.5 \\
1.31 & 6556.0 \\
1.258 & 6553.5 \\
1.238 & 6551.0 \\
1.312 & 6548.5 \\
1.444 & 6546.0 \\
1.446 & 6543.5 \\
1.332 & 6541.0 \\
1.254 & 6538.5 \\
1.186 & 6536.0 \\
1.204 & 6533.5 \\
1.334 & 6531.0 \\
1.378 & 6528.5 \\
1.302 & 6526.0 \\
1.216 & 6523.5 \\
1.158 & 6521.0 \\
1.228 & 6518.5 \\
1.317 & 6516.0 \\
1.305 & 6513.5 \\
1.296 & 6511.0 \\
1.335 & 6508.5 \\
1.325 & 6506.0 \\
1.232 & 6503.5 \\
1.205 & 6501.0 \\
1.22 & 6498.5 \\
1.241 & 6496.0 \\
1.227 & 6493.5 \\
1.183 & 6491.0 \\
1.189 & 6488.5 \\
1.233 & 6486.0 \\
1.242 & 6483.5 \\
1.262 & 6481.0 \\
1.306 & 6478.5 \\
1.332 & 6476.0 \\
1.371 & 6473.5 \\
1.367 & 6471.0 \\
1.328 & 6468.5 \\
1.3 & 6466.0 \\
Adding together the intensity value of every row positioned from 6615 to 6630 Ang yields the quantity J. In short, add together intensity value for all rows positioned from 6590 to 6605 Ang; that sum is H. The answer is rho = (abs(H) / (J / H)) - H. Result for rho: -0.5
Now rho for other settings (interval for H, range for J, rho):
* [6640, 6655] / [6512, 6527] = -0.1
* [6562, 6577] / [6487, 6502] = -0.2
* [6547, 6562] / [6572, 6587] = 0.2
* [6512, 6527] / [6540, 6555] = -0.5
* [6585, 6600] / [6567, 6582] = 0.2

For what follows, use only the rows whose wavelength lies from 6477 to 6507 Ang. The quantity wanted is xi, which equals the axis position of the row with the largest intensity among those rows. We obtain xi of 6506.0 Ang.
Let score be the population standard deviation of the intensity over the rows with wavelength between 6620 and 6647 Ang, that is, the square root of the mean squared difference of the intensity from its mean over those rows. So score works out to 0.034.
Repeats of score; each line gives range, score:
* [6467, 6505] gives 0.060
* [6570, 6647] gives 0.067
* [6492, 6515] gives 0.047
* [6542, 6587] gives 0.097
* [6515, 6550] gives 0.087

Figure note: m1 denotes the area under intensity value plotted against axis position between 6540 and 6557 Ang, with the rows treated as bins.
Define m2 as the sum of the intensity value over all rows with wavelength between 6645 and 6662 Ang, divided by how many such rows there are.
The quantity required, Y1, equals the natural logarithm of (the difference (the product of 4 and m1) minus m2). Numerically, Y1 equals 4.49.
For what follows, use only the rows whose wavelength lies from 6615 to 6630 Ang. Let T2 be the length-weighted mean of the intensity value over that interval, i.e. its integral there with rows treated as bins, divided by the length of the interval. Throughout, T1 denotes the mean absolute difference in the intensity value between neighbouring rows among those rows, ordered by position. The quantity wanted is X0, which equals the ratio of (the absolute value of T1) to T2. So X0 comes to 0.017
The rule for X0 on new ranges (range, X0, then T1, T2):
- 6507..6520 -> 0.029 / 0.037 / 1.29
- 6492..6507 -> 0.027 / 0.034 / 1.24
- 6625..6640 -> 0.021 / 0.025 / 1.21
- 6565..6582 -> 0.020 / 0.024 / 1.18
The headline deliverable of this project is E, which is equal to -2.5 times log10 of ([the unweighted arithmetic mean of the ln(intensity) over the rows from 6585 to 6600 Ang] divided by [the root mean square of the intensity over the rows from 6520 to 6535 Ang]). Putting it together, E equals 2.01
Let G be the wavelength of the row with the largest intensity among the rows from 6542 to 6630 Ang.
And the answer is 6543.5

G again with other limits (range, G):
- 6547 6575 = 6561.0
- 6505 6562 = 6543.5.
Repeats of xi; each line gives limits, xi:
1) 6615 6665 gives 6616.0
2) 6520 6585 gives 6543.5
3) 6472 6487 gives 6473.5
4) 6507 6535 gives 6528.5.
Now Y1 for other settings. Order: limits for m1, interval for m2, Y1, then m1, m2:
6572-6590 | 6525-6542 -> 4.50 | 22.7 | 1.28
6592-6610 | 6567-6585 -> 4.42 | 21.1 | 1.21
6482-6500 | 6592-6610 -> 4.46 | 22.0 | 1.17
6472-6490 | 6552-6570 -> 4.51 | 23.0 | 1.25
